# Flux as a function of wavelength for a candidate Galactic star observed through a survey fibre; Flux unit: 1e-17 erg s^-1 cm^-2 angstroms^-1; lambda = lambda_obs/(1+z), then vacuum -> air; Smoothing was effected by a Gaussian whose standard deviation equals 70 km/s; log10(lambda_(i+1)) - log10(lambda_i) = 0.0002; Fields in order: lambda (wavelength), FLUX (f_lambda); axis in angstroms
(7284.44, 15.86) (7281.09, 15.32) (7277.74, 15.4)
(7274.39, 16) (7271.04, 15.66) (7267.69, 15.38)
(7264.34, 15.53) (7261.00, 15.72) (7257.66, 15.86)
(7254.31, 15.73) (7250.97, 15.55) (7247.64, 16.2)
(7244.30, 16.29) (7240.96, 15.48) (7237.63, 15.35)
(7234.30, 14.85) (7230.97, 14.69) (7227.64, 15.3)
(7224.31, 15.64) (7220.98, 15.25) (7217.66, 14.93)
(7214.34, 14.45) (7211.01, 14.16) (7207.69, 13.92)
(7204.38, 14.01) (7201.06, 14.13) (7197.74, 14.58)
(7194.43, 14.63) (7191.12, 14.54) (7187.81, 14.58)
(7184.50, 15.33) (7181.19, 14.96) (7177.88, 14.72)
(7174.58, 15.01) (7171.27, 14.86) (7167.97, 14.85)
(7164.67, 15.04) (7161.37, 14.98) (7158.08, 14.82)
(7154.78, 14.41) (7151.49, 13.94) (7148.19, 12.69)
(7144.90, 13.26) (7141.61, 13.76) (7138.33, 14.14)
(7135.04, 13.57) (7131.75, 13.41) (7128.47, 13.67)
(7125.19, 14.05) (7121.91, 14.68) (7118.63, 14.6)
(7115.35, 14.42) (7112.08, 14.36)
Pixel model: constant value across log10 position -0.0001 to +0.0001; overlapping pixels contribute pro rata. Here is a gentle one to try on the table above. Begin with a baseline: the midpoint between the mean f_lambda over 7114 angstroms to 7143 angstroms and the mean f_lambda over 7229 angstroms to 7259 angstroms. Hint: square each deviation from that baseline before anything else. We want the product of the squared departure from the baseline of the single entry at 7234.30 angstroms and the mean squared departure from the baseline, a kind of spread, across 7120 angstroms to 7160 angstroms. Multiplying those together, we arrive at 0.0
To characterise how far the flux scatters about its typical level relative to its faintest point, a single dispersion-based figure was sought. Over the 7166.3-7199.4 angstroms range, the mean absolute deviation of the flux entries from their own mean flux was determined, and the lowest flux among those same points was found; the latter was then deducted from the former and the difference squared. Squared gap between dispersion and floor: 206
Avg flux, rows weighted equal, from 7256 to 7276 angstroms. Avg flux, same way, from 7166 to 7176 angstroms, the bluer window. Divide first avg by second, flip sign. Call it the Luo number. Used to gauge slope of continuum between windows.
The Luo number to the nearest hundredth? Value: -1.05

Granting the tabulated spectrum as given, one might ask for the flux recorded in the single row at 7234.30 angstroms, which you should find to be 14.85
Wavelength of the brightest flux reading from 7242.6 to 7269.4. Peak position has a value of 7244.30 angstroms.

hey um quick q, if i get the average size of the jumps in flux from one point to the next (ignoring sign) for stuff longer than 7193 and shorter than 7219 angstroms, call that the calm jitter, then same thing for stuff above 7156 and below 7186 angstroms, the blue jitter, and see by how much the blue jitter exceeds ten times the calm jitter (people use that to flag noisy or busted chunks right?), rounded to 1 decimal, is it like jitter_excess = -2.3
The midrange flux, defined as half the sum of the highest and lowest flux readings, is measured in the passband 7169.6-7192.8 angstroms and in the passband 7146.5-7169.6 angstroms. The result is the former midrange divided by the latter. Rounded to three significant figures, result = 1.08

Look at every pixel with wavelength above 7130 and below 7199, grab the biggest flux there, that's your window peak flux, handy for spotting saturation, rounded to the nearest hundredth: 15.33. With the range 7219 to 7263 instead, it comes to 16.29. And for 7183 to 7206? 15.33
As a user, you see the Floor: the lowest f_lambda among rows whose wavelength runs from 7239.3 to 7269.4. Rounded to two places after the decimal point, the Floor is 15.38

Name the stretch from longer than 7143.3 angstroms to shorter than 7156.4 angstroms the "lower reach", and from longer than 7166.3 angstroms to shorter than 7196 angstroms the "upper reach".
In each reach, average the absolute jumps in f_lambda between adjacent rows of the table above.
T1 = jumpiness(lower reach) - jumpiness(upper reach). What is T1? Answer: 0.521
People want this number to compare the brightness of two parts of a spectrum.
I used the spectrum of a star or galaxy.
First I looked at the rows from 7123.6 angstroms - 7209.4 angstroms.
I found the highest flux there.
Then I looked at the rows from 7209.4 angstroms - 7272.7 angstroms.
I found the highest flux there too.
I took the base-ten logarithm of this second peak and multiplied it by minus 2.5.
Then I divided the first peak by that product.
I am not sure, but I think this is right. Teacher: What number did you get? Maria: -5.06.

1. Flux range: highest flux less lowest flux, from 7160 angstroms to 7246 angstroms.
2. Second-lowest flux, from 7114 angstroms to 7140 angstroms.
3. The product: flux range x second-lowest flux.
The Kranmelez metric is 32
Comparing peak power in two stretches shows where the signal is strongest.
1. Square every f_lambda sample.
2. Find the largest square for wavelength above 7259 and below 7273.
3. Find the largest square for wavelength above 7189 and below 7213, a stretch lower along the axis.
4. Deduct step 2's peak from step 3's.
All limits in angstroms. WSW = -33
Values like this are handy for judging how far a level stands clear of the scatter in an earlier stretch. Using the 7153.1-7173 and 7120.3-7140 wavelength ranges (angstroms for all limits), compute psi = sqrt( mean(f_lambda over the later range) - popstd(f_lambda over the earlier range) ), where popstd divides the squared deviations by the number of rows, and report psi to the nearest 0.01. 3.79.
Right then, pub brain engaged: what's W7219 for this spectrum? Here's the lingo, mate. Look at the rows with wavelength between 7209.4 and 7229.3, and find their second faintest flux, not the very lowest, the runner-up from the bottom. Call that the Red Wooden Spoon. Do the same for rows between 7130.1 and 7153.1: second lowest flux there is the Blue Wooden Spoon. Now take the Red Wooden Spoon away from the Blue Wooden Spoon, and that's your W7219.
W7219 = -1.19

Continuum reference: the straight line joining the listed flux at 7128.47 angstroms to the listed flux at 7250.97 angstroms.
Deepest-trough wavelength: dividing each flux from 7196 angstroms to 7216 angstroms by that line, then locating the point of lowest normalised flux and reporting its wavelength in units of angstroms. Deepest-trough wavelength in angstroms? 7207.69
